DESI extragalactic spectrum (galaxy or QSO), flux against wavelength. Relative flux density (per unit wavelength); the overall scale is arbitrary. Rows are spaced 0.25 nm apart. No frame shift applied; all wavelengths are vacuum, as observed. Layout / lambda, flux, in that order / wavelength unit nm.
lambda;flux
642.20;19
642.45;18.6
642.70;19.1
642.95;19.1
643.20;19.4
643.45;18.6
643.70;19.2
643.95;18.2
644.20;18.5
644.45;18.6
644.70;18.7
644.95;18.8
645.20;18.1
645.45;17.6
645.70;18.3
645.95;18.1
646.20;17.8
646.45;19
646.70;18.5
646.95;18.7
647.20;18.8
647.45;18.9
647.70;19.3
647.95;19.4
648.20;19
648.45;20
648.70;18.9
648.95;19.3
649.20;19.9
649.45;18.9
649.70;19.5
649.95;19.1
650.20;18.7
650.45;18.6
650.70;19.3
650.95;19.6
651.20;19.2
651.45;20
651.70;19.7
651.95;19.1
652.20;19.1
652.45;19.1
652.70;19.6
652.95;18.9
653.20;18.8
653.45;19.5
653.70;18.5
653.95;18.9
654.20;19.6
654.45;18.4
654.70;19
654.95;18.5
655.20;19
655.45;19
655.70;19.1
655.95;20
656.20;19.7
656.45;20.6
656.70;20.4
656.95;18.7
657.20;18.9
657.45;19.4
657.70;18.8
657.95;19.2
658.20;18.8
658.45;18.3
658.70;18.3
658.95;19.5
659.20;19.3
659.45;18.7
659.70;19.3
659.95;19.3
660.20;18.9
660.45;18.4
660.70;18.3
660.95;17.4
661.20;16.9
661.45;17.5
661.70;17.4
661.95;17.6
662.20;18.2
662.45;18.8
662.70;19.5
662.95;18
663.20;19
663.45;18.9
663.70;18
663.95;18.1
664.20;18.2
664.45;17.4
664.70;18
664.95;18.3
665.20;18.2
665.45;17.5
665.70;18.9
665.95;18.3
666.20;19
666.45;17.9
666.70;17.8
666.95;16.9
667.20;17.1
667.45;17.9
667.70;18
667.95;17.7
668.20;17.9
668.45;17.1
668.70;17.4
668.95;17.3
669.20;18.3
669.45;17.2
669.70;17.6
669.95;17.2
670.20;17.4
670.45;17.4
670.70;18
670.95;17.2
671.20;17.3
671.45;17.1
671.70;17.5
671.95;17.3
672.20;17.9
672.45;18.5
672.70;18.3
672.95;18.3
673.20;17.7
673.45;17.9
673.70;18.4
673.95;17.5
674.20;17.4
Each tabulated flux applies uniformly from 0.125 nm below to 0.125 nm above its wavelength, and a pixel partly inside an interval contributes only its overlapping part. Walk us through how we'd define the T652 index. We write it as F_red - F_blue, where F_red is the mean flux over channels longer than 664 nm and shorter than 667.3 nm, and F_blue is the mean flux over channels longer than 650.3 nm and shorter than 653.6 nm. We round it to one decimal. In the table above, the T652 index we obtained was -1.3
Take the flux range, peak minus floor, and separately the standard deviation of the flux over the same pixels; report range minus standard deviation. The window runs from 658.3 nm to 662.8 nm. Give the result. 1.8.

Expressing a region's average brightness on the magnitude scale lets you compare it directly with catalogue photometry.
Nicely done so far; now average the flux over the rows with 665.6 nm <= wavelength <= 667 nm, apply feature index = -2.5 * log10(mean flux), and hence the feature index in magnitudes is -3.15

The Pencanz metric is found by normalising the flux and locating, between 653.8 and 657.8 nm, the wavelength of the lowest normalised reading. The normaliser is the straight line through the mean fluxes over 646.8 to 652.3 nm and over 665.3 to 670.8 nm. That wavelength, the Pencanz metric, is 654.45 nm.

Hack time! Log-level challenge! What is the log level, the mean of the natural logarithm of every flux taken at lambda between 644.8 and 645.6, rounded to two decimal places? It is 2.90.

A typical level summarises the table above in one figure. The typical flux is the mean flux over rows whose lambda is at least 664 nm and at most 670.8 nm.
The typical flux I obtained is 17.8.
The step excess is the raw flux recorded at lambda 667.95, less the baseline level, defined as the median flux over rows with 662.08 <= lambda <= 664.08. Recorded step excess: -0.8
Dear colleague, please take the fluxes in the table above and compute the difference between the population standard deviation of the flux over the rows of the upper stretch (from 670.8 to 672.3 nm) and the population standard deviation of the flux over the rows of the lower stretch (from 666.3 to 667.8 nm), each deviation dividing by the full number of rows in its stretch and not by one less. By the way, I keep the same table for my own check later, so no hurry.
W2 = -0.17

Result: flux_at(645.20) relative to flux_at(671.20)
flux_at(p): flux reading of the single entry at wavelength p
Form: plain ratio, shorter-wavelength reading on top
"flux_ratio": 1.05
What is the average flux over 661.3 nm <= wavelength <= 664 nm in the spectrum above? 18.3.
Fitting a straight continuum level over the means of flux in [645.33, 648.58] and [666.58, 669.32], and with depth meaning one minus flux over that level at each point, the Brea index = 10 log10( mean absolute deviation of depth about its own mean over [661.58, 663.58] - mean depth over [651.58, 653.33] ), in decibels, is -11.1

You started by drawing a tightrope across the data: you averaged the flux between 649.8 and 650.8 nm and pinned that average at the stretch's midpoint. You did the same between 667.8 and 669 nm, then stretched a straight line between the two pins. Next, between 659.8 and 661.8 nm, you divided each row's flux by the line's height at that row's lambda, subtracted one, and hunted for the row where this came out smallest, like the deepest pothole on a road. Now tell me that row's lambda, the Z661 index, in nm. 661.20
